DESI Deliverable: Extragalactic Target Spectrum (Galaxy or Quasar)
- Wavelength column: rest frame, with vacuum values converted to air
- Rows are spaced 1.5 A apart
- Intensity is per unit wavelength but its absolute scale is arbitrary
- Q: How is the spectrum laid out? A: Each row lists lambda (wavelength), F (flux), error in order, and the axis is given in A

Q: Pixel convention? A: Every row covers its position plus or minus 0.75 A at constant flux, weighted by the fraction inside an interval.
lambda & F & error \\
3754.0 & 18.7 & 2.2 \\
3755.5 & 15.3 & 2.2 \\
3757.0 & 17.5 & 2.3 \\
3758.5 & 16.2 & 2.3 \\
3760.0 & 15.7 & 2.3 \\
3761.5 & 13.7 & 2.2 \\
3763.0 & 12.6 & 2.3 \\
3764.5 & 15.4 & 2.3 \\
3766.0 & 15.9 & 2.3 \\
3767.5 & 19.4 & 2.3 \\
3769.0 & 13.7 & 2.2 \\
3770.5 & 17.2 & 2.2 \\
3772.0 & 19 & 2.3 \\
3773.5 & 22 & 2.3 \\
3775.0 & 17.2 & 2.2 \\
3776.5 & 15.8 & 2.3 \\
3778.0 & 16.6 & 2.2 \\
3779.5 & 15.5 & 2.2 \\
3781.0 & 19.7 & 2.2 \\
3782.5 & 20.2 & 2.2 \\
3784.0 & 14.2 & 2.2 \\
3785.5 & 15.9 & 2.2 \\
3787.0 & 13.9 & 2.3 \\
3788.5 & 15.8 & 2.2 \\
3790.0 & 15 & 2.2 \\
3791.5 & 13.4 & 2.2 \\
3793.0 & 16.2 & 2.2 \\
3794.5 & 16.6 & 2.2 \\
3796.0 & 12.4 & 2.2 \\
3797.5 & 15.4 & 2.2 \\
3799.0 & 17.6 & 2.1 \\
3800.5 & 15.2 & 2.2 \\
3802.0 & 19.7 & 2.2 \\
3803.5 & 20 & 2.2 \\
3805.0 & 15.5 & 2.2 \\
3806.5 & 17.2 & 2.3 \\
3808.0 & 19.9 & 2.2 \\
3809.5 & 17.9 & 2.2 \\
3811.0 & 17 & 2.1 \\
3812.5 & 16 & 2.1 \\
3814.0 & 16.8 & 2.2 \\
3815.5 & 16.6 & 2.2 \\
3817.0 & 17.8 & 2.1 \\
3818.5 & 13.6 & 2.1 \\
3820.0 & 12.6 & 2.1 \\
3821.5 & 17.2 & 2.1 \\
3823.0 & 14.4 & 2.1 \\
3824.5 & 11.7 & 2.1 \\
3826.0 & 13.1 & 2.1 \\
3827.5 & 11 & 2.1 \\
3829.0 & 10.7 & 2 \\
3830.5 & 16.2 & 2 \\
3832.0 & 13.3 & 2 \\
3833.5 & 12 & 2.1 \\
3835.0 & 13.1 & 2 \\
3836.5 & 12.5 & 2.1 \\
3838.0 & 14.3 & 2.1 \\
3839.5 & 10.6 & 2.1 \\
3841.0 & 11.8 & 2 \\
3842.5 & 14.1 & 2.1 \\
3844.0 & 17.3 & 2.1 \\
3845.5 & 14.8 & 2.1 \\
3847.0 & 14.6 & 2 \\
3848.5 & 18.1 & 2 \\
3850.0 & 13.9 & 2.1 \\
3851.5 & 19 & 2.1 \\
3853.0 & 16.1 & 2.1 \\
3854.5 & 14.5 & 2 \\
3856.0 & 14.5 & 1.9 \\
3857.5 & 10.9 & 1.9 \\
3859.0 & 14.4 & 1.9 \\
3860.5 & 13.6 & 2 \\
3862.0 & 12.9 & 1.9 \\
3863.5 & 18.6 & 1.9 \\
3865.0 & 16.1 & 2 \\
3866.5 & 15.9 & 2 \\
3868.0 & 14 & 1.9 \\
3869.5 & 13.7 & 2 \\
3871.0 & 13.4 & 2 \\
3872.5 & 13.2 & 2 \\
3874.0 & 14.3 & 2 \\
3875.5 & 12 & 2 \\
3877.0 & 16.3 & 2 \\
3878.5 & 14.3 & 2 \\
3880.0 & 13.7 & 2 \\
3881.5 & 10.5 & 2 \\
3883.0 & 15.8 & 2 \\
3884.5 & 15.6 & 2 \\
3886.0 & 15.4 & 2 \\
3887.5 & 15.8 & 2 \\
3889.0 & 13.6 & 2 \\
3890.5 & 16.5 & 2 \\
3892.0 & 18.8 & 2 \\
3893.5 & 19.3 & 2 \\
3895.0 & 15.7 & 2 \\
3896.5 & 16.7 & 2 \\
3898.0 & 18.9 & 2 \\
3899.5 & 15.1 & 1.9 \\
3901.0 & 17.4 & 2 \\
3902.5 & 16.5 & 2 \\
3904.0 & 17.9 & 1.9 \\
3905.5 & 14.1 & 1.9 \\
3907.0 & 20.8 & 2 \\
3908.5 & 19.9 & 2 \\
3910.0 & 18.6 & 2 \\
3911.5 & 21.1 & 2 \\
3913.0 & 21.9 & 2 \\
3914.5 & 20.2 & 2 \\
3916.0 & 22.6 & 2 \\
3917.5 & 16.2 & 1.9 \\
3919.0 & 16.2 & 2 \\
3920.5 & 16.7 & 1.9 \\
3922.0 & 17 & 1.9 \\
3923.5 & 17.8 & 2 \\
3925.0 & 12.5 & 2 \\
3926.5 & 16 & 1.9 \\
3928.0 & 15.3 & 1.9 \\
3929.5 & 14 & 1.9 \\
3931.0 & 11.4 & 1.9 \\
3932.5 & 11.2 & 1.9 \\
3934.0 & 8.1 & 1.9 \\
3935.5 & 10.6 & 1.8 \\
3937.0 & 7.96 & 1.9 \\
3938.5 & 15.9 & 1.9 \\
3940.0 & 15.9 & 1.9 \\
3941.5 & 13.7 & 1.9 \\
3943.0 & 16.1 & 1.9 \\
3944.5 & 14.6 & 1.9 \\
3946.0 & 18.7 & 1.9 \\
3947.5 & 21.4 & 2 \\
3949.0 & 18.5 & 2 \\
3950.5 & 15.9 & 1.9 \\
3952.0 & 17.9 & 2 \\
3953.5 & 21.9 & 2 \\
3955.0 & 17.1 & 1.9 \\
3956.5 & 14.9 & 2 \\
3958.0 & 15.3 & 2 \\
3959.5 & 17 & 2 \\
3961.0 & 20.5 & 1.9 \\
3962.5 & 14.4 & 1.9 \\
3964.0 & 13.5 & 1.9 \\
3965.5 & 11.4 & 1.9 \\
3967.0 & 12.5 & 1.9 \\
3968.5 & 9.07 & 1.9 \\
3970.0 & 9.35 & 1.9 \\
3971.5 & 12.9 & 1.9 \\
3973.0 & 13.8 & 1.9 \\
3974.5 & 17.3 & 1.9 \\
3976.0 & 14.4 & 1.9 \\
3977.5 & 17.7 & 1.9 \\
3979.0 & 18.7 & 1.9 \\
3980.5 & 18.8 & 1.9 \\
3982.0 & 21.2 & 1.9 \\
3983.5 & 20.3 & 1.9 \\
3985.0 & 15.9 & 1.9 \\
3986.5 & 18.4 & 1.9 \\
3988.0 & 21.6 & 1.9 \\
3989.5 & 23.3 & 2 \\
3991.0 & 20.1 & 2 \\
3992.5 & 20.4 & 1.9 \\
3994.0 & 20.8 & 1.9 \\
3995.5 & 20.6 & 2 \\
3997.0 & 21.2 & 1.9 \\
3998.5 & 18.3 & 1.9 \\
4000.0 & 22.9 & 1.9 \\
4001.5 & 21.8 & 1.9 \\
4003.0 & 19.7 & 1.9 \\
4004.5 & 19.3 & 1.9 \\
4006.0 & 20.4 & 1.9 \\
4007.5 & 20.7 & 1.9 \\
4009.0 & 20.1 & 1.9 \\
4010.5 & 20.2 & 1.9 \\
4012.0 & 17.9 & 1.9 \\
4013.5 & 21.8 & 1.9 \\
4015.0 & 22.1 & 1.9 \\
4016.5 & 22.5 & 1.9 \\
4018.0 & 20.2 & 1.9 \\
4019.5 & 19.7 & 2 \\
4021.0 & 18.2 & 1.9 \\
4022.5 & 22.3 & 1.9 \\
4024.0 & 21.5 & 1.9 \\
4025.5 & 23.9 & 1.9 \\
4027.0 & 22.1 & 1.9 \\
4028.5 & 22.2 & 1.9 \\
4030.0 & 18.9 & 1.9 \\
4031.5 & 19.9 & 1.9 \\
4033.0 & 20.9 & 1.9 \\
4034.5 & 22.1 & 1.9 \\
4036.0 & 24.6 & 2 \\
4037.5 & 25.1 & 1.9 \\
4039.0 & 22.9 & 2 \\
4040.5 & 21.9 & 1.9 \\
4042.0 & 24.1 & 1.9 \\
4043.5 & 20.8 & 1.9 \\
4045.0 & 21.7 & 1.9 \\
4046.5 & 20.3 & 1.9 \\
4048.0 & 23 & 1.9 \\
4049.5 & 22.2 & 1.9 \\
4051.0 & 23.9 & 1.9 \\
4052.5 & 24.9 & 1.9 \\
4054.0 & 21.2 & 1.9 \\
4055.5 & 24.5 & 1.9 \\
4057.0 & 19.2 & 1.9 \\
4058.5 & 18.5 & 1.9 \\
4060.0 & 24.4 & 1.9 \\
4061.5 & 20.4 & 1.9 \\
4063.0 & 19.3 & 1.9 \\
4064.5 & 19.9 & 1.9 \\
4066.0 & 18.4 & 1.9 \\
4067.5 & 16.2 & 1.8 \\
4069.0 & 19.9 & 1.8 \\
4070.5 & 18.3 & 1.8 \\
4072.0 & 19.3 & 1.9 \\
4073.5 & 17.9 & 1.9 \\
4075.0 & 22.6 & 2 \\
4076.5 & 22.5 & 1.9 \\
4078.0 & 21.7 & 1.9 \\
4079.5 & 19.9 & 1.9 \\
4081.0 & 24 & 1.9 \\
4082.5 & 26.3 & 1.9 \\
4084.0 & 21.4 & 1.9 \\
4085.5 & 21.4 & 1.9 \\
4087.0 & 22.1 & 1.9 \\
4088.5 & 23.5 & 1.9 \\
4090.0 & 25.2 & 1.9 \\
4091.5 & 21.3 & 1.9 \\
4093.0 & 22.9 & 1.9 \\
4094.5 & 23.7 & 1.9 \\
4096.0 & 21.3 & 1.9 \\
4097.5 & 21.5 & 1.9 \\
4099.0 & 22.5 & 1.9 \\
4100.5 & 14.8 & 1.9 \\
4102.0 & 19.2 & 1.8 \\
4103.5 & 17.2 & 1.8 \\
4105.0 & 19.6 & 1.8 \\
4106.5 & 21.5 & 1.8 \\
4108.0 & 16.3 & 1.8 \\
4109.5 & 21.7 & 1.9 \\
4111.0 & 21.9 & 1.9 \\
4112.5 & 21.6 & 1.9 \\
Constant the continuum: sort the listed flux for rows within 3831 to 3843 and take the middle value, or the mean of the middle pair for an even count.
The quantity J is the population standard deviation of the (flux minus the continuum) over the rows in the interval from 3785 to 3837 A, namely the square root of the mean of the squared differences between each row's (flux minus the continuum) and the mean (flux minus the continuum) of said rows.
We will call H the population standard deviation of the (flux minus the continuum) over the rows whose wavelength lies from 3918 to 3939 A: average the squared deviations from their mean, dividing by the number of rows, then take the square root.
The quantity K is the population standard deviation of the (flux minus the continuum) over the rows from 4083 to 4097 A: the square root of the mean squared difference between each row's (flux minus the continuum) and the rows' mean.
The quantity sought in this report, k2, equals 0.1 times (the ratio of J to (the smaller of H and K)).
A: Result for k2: 0.187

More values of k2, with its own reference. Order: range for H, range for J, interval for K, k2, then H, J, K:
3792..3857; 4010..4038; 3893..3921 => 0.082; 2.5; 1.9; 2.4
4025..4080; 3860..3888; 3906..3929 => 0.080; 2.2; 1.8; 2.7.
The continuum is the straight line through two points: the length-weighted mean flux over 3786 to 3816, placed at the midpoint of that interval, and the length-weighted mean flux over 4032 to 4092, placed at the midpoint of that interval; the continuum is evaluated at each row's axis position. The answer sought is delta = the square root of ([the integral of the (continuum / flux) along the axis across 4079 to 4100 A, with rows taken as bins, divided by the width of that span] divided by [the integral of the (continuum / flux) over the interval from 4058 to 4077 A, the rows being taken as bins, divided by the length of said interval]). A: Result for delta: 0.94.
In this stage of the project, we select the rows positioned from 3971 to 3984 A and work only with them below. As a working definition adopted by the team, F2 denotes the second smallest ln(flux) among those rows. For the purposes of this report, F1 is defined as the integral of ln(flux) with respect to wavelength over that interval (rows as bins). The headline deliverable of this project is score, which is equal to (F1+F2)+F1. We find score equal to 76.3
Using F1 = 36.9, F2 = 2.62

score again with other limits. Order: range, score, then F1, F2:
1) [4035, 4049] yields 90.4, 43.7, 3.03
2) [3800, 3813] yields 77.3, 37.3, 2.74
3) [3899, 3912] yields 77.5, 37.4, 2.71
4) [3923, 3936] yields 68.3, 33.0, 2.36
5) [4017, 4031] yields 88.1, 42.6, 2.94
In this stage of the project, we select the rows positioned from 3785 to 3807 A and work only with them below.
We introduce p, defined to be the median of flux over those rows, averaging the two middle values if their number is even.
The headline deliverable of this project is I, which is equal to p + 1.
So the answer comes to 16.8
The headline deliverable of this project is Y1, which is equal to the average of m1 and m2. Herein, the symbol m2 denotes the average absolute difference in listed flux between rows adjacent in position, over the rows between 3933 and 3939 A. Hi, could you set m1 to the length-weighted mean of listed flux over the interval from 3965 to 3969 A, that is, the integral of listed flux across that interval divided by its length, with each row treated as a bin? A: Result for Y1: 7.7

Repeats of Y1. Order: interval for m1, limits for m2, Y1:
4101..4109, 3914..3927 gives 10.6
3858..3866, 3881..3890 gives 8.3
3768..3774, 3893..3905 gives 10.0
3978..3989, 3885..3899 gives 10.6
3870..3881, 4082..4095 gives 7.8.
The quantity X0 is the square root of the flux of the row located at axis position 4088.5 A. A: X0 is 4.8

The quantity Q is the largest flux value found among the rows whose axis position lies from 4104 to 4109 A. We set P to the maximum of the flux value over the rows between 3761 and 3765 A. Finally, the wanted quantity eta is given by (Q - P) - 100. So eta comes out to -94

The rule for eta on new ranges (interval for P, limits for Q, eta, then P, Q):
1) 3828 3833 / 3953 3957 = -94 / 16.2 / 21.9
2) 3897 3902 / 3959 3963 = -98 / 18.9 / 20.5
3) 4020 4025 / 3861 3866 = -104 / 22.3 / 18.6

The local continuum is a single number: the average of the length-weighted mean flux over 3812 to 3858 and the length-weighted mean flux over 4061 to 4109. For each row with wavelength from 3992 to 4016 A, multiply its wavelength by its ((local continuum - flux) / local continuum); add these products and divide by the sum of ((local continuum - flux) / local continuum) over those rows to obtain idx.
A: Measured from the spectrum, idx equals 4003.7 A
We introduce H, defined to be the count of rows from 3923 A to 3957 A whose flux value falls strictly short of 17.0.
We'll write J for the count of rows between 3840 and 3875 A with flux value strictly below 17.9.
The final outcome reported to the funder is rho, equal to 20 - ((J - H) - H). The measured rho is 32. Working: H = 16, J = 20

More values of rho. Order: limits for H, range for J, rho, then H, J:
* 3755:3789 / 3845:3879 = 30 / 15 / 20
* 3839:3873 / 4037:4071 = 57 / 19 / 1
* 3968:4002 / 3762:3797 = 14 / 6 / 18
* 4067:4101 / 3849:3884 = 3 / 2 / 21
